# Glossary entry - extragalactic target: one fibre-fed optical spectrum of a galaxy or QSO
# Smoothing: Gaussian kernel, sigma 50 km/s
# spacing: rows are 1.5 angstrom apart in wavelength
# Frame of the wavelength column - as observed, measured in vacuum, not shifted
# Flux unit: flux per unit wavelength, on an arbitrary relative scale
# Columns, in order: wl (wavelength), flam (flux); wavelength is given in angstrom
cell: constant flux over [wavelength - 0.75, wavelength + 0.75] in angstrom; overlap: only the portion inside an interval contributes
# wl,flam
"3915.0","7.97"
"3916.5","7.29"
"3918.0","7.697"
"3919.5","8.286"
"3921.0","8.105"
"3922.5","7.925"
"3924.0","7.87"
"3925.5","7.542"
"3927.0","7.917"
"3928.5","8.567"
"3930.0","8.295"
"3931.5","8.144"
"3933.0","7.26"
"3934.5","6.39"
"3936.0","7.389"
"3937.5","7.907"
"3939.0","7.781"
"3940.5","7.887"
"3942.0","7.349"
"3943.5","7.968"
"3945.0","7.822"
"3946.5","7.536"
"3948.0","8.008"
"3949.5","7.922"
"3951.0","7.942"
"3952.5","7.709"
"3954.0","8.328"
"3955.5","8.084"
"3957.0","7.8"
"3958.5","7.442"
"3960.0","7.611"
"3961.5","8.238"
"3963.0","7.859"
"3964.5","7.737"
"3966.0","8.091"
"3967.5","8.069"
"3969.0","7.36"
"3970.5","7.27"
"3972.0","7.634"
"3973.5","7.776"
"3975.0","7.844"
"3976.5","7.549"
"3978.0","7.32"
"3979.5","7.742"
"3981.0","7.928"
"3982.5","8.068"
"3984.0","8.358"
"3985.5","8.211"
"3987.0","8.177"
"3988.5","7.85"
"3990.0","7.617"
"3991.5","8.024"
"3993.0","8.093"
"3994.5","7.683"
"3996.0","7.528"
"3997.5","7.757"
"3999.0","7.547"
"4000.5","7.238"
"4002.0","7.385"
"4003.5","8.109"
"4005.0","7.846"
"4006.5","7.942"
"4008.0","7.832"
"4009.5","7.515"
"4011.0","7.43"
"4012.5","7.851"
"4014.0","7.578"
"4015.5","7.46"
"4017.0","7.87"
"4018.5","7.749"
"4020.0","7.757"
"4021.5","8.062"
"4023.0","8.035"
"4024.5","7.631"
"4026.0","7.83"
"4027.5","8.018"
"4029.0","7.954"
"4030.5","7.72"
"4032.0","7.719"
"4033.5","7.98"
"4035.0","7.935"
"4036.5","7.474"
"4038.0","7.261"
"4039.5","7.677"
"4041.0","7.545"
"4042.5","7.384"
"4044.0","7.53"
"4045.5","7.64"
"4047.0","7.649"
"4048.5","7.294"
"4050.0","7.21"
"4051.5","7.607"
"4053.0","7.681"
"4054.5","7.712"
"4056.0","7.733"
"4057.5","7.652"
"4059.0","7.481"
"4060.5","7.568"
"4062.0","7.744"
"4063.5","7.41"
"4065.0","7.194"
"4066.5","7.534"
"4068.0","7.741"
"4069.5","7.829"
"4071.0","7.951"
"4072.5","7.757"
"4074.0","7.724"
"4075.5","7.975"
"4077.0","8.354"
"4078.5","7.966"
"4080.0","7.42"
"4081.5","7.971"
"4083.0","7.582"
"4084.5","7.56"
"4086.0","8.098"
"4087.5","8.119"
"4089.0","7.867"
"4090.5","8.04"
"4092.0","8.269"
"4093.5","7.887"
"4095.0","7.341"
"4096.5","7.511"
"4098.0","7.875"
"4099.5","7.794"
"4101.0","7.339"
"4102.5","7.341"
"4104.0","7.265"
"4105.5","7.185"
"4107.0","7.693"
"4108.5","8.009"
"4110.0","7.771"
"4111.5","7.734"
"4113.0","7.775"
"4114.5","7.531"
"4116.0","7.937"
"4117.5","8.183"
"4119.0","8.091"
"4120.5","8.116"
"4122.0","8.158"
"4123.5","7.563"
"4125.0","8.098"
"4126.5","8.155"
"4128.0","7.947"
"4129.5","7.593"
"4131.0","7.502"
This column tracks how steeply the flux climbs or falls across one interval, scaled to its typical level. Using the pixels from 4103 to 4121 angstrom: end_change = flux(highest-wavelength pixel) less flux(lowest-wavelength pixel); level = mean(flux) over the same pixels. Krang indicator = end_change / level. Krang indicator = 0.11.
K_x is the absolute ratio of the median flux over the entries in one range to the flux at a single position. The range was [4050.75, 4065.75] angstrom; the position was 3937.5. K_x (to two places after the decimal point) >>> 0.96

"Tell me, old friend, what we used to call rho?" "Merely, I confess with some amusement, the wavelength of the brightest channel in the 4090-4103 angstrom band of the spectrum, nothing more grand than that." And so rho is 4092.0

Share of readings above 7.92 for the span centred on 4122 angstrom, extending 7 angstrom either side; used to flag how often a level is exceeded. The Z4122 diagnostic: 0.9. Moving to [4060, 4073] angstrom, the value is 0.1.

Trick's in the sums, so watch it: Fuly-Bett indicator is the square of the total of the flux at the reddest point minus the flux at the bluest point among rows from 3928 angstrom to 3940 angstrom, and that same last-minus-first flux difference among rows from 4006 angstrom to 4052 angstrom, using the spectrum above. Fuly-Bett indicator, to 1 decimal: 1.3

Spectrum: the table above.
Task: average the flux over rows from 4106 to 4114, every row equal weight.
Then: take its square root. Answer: 2.79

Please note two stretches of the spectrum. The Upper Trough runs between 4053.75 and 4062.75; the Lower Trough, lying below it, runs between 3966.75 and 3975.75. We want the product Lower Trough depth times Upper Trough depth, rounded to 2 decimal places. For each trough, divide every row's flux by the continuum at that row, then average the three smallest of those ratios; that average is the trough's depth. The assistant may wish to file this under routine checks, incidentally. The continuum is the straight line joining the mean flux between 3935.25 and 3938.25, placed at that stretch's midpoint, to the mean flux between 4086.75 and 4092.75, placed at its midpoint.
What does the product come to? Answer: 0.91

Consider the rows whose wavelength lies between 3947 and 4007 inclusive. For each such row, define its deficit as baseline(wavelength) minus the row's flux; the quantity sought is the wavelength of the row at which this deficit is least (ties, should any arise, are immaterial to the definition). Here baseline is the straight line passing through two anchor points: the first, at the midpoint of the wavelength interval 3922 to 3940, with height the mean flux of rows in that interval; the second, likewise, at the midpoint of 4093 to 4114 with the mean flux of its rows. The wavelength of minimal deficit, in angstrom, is 3984.0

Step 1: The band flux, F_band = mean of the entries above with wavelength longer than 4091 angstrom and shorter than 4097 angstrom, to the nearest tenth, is 7.8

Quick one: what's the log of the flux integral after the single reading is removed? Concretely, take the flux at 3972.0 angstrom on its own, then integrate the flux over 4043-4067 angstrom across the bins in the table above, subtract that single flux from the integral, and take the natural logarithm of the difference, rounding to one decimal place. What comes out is 5.2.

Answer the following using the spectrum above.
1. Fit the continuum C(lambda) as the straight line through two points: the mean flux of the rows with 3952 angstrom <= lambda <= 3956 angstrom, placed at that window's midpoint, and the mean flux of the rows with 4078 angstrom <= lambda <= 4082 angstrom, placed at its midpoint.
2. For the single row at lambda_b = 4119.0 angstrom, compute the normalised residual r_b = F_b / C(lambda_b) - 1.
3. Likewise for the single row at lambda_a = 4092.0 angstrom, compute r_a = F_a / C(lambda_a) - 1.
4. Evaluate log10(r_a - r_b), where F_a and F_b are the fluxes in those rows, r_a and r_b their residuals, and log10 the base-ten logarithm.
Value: -1.8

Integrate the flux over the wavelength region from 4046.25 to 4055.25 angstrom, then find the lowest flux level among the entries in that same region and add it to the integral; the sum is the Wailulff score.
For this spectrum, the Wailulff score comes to 74.9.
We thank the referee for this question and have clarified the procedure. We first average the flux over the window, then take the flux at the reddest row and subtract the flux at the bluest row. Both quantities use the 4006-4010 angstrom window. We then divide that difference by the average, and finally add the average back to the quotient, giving 7.71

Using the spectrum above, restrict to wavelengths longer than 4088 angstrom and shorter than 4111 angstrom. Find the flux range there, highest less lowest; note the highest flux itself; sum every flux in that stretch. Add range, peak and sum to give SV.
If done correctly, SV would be 124.5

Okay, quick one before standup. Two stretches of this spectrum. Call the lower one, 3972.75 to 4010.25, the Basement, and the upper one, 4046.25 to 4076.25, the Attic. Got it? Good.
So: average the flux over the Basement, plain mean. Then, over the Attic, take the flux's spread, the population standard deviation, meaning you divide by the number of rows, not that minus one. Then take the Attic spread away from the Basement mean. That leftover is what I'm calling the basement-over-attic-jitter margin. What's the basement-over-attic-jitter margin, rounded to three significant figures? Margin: 7.59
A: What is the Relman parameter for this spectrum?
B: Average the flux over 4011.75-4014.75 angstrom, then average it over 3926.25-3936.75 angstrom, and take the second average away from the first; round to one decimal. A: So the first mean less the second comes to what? 0.0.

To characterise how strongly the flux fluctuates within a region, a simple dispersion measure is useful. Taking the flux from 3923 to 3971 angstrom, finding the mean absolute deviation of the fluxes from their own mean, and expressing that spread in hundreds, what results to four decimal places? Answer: 0.0030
